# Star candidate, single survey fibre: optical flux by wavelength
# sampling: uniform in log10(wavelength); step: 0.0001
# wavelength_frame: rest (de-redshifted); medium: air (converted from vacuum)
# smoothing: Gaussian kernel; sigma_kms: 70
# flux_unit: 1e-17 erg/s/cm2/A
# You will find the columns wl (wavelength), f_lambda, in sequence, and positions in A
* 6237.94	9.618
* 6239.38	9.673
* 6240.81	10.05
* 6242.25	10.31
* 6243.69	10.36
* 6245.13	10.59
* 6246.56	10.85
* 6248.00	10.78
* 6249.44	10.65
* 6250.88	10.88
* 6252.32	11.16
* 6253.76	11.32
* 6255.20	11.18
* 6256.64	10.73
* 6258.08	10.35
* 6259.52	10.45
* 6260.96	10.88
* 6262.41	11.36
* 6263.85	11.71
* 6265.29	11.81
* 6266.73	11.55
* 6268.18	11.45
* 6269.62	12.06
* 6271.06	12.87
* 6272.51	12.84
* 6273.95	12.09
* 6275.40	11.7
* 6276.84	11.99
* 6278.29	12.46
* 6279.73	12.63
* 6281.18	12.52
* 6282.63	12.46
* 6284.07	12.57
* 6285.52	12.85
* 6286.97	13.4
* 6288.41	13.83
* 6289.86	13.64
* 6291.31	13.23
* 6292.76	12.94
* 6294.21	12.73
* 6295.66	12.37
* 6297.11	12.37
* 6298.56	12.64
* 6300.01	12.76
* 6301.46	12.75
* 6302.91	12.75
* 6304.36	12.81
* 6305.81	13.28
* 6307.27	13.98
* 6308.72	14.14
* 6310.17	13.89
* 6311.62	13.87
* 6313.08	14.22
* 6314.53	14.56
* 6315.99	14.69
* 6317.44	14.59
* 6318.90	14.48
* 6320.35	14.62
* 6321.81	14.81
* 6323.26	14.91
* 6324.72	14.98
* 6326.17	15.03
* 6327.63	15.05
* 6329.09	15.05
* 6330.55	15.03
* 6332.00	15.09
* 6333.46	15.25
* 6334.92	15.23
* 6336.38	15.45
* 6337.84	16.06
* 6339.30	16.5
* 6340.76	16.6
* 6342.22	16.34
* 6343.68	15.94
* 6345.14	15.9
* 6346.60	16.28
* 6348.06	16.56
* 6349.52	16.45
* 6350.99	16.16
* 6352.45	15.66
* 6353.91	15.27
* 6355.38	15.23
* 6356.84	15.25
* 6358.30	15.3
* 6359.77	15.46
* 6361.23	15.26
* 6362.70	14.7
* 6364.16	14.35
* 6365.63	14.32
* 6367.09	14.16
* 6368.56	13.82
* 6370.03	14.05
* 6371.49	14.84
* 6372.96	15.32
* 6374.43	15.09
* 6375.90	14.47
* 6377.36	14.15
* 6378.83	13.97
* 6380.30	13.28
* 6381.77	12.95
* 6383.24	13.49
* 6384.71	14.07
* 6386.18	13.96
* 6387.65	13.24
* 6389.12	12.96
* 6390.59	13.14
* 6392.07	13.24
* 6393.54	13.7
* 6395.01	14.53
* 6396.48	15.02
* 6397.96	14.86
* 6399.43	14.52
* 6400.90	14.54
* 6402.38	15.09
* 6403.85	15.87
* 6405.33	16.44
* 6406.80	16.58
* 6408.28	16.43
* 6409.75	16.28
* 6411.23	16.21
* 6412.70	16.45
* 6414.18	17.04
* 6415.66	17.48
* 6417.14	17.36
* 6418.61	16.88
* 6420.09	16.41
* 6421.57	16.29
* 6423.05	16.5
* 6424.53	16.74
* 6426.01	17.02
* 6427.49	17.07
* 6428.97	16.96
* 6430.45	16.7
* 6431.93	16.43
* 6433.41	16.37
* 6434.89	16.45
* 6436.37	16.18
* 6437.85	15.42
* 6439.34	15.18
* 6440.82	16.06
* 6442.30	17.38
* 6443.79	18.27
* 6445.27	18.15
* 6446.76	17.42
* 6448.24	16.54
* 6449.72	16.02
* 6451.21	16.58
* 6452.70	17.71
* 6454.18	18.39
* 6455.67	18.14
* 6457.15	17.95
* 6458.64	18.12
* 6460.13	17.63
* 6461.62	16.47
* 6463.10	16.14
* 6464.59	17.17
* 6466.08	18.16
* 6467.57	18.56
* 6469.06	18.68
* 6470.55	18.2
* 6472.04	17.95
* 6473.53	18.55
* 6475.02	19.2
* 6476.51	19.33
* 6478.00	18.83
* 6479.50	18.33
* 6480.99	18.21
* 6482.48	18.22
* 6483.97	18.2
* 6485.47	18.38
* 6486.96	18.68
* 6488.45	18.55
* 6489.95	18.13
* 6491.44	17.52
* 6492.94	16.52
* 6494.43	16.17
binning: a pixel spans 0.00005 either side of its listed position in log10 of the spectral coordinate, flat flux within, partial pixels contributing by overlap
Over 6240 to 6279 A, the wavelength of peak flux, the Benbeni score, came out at 6271.06 A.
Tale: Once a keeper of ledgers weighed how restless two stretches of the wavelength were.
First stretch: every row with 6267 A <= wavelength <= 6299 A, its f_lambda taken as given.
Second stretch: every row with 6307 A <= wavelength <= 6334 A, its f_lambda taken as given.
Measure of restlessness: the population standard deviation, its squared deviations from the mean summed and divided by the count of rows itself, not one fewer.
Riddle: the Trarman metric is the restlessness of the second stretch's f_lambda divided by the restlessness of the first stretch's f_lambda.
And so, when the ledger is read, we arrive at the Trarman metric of 0.8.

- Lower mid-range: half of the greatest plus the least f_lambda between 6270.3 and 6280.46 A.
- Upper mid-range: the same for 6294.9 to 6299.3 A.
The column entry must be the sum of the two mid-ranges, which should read 25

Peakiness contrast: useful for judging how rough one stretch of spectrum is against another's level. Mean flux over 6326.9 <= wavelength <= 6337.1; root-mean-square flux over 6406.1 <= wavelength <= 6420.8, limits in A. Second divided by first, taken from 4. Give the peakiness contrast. 2.90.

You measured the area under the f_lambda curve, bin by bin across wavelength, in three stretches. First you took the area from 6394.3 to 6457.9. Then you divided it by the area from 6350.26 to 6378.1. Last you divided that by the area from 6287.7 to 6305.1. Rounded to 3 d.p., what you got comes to 0.011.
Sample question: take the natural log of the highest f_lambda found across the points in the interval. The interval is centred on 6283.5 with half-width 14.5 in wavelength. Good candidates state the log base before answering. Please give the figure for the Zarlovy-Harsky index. 2.63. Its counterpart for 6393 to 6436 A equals 2.86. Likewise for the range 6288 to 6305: 2.63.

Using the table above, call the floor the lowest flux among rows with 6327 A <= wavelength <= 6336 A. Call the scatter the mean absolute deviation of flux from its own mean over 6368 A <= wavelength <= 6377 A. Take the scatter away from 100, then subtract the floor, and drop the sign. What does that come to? 84.5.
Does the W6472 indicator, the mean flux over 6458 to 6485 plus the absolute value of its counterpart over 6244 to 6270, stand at 29.2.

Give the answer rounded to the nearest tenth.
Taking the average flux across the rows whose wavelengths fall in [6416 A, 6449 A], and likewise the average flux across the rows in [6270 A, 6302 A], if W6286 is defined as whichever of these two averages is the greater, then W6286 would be 16.7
